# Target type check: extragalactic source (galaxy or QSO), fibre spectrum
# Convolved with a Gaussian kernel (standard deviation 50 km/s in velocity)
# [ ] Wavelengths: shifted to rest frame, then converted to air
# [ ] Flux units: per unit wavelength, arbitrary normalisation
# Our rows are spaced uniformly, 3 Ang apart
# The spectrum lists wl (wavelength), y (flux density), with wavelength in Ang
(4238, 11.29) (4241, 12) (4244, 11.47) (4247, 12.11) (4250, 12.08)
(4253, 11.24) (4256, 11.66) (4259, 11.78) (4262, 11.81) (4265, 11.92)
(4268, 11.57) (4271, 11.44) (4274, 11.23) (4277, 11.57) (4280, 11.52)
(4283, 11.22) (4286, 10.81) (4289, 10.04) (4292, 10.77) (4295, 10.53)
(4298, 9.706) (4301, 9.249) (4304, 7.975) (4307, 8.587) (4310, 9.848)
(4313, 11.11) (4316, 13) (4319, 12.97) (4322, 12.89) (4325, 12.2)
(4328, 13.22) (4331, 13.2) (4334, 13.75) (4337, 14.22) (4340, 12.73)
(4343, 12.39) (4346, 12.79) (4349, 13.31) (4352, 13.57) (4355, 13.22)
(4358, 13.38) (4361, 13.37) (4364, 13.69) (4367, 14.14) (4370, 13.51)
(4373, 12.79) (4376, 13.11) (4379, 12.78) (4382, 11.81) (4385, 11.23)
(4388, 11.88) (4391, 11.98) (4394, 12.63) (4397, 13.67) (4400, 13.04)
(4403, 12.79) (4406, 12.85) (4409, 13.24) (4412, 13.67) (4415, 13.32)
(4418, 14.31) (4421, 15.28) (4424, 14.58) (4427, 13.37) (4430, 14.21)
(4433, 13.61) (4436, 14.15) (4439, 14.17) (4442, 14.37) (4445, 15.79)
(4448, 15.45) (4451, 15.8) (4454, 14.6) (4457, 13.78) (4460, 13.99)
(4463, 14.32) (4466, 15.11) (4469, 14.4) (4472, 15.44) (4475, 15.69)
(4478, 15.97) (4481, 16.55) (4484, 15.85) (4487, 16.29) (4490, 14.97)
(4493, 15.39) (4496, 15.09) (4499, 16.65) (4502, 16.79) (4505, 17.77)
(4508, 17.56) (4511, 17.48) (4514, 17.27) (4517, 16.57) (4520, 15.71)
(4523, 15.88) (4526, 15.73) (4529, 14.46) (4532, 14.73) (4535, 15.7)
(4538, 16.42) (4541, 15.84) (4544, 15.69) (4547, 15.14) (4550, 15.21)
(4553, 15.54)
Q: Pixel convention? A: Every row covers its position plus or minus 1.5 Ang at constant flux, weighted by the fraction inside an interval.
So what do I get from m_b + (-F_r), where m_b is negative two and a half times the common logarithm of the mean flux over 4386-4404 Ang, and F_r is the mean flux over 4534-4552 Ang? -18.4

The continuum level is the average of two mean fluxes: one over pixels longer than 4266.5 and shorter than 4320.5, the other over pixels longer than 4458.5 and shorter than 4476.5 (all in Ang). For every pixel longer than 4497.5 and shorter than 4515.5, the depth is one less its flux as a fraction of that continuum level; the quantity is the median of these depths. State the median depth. -0.36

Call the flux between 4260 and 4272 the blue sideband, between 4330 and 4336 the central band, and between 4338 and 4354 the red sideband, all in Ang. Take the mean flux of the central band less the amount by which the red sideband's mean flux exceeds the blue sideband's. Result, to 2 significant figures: 12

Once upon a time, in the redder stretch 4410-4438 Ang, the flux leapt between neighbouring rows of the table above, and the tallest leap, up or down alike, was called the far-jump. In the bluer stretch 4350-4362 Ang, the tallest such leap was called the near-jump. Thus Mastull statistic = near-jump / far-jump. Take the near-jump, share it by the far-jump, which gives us 0.29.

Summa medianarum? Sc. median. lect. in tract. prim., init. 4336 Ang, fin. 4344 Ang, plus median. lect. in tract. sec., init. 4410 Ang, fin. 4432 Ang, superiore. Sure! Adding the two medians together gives 26.9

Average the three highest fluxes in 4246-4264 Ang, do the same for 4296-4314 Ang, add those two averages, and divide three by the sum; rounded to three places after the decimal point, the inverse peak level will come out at 0.135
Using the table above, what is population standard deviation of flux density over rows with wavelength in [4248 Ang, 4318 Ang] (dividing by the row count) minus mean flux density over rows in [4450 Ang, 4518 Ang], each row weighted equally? -14.6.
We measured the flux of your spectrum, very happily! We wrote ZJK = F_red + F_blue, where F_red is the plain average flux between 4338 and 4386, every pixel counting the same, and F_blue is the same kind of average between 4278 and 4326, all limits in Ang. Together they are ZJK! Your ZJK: 23.8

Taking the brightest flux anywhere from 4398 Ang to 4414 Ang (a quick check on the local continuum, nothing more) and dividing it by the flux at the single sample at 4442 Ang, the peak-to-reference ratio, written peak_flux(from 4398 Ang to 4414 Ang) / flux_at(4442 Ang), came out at 0.95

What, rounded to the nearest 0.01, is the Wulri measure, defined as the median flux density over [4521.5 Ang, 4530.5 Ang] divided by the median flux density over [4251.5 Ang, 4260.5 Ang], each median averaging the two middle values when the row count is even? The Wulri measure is 1.35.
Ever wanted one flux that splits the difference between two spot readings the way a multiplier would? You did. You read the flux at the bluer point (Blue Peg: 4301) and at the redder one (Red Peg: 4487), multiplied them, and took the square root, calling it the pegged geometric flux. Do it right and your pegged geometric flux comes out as 12.3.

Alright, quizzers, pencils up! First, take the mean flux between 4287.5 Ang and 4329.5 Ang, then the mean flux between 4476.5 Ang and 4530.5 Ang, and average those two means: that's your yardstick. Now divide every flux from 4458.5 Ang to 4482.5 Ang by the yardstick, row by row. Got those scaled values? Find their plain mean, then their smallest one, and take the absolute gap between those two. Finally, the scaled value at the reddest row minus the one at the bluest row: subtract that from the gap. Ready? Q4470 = -0.10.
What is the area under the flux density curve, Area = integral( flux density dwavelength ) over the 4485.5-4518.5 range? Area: 545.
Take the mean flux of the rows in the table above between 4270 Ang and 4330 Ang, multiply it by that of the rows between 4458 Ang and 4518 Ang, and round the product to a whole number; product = 175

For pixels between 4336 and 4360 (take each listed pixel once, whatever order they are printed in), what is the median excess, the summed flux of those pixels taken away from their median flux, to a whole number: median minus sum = -92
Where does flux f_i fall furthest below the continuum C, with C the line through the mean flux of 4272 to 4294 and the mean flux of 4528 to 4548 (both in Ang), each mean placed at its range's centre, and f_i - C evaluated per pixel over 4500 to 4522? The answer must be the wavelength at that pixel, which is 4520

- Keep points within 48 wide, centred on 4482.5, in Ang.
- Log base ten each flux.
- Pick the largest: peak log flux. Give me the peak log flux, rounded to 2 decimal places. 1.25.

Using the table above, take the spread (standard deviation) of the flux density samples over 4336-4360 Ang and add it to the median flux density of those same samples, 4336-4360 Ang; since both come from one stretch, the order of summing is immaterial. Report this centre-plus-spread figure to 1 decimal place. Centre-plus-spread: 13.8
